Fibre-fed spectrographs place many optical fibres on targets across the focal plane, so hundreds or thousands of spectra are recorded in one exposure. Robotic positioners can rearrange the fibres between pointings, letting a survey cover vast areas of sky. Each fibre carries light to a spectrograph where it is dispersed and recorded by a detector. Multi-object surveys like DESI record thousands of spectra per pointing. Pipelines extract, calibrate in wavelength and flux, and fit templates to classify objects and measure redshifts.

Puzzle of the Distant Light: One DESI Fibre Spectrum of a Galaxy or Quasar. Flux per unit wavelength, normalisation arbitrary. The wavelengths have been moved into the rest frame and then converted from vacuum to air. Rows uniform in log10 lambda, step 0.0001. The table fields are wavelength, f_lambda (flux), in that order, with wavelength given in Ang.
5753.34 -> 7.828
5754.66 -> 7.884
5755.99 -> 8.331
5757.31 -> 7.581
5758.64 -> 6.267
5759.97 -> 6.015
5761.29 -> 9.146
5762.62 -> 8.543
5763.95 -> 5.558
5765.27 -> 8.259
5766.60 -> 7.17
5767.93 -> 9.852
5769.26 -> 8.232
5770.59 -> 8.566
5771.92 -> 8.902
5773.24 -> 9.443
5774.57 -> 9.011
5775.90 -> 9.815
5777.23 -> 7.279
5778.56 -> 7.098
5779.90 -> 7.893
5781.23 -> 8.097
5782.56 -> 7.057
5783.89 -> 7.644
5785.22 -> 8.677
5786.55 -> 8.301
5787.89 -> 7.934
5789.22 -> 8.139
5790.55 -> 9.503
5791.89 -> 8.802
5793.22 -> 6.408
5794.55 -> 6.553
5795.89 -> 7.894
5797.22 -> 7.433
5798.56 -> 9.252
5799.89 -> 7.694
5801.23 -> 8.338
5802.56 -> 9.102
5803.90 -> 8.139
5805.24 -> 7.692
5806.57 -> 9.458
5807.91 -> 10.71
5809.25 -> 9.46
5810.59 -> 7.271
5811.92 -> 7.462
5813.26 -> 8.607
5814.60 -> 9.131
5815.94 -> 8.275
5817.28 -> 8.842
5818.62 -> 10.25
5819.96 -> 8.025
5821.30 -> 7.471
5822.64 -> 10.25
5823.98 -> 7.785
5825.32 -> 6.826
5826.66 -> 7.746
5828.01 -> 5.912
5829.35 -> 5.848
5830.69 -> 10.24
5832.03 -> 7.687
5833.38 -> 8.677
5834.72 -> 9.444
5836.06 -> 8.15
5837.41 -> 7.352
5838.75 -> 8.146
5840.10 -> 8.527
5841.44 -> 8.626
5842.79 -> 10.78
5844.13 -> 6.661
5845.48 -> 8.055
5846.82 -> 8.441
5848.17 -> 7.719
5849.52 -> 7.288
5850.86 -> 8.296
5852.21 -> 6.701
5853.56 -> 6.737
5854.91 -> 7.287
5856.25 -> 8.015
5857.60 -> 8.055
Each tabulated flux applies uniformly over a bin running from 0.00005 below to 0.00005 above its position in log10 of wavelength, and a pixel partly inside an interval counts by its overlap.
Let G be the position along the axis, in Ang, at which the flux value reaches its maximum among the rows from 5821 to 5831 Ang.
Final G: 5822.64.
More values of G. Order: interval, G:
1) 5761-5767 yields 5761.29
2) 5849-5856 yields 5850.86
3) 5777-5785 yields 5781.23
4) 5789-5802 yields 5790.55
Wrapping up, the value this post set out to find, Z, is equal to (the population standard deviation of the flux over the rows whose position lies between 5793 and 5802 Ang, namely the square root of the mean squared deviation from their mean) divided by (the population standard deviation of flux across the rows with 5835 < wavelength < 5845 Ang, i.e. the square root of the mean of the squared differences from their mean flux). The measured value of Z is 0.8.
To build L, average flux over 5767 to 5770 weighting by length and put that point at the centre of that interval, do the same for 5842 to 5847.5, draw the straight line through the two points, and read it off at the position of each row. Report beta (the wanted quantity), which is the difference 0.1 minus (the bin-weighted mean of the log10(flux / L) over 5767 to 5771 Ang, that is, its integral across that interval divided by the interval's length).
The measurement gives 0.105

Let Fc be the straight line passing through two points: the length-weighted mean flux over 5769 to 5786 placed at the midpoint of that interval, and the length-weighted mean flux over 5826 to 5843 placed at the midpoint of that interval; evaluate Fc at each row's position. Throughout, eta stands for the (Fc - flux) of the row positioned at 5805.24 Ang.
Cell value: 0.5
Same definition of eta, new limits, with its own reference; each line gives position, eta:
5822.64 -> -2.1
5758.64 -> 2.1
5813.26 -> -0.4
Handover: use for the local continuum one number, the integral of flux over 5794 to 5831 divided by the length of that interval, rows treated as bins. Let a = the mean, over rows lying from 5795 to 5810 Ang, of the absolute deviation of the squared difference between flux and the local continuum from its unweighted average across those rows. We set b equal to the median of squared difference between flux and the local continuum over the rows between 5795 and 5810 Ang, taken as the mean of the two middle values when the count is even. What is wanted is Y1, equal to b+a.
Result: 1.70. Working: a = 1.02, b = 0.68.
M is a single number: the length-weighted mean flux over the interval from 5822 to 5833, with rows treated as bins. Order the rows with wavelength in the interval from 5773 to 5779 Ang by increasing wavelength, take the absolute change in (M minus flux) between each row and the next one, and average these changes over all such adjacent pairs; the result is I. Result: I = 1.0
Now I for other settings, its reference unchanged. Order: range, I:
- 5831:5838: 1.0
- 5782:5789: 0.6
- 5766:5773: 1.2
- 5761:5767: 1.8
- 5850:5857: 0.7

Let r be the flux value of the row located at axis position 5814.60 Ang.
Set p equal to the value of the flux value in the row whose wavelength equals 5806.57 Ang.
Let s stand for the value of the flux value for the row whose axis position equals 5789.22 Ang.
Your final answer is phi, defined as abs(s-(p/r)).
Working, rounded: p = 9.458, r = 9.131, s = 8.139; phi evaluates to 7.1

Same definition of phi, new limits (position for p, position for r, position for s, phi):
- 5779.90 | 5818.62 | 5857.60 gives 7.3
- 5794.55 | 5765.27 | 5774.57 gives 8.2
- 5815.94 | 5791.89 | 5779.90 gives 7.0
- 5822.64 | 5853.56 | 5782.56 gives 5.5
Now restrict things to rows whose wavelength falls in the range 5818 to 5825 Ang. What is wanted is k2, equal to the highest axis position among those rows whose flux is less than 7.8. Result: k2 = 5823.98 Ang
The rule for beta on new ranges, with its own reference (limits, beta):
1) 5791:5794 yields 0.161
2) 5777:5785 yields 0.165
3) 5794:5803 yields 0.138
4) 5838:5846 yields 0.106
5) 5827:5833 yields 0.168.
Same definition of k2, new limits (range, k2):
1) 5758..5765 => 5763.95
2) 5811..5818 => 5811.92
